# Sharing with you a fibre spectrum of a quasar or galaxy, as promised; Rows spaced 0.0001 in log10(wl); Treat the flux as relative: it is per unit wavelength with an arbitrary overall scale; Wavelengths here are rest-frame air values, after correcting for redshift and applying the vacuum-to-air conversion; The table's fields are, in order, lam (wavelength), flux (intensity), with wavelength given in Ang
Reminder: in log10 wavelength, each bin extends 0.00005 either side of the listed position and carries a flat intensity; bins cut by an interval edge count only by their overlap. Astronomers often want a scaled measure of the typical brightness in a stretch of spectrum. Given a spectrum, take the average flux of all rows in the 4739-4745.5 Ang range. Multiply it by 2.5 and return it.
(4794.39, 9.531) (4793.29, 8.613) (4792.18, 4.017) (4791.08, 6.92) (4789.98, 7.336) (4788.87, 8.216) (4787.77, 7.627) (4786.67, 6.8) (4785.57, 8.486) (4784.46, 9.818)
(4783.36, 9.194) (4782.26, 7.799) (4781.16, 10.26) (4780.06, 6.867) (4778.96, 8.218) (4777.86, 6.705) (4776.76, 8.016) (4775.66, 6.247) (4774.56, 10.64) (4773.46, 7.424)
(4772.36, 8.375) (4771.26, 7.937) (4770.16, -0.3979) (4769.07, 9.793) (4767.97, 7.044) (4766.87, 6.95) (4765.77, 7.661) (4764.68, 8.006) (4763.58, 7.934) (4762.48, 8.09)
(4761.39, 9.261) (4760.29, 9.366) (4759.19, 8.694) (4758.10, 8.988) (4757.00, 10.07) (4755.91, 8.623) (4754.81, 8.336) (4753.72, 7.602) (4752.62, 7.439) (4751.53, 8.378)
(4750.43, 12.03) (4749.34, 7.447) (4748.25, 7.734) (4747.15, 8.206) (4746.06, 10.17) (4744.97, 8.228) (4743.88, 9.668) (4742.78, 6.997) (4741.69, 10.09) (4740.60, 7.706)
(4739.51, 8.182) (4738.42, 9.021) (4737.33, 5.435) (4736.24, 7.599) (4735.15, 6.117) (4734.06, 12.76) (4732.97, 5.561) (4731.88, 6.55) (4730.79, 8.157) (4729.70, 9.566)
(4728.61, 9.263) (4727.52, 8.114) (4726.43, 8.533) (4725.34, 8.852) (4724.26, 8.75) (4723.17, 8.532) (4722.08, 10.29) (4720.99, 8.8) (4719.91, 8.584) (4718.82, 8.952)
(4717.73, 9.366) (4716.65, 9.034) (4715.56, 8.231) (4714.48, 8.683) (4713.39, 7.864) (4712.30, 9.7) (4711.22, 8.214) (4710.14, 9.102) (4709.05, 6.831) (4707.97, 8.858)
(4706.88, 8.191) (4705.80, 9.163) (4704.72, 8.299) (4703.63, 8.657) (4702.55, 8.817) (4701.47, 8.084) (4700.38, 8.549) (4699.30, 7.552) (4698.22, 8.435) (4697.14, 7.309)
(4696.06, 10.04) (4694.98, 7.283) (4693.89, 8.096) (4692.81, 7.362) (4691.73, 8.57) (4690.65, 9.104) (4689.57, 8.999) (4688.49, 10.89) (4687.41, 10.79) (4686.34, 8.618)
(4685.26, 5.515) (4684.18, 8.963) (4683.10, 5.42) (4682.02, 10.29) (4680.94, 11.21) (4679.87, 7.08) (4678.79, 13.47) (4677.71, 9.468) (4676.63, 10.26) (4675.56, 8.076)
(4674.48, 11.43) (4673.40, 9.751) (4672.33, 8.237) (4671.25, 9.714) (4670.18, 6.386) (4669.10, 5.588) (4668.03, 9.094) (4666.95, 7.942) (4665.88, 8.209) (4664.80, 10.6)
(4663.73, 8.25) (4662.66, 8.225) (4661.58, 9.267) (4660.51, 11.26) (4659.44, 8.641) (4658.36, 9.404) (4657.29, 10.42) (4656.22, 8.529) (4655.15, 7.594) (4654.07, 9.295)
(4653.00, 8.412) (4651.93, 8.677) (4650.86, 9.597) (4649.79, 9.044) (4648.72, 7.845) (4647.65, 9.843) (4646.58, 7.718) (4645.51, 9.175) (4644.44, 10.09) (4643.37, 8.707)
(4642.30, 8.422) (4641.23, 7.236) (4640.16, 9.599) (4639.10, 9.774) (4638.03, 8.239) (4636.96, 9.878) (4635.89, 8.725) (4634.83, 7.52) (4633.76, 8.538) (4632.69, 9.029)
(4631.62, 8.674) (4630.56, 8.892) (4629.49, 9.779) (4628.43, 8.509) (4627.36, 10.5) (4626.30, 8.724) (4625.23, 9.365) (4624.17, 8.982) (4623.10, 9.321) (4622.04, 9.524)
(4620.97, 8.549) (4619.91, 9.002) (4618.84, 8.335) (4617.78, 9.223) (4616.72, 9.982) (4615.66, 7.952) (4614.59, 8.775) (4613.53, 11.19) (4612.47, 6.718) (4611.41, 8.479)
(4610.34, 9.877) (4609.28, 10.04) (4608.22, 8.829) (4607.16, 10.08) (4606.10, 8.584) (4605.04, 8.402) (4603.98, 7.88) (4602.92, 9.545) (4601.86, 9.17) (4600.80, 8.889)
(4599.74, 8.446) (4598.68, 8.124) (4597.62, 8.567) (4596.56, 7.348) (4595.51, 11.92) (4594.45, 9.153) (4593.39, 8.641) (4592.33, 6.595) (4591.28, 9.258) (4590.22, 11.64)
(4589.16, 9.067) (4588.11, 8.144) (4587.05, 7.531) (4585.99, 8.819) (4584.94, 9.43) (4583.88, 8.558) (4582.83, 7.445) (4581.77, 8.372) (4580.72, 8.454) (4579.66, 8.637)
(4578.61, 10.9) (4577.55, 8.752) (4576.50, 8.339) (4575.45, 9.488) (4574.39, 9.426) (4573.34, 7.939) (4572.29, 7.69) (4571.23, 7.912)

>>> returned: 21.2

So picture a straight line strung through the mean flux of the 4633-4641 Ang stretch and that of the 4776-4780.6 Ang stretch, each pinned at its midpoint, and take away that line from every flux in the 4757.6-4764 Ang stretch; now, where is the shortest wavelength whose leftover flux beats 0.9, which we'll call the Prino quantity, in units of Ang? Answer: 4758.10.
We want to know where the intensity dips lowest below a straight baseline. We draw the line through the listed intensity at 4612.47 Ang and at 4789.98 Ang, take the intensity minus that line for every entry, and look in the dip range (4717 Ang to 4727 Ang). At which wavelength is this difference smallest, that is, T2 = 4726.43 Ang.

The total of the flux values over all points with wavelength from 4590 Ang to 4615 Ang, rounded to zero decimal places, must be 216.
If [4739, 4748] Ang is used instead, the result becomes 69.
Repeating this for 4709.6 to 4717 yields 61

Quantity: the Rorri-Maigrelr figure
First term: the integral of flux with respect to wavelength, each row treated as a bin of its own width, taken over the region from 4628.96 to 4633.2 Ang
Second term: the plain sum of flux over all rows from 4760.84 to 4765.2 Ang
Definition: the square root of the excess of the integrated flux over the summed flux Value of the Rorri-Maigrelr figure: 2.3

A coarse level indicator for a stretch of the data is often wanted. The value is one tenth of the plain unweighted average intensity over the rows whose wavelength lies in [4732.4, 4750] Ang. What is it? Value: 0.82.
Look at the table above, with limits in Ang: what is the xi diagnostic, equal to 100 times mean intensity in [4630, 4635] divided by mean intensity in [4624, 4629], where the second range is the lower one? 93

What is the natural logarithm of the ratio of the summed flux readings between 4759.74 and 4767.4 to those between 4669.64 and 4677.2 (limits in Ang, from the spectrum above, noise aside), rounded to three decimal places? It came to -0.109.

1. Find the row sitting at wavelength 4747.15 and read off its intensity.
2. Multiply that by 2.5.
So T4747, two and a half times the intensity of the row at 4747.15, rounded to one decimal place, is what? 20.5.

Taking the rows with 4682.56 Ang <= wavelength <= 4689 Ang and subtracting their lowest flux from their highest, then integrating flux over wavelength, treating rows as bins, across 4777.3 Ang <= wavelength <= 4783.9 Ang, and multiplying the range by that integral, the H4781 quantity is 295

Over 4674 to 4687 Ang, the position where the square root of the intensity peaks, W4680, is 4678.79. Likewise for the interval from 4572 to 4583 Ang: 4578.61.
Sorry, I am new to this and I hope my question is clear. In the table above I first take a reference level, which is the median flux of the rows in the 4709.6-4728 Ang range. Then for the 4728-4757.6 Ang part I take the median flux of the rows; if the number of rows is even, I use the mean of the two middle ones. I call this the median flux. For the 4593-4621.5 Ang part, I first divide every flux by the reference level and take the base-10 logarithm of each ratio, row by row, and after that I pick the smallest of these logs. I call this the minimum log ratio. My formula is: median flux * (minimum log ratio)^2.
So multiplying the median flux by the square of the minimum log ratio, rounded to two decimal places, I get 0.11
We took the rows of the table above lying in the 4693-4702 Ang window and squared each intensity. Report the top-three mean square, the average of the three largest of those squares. 82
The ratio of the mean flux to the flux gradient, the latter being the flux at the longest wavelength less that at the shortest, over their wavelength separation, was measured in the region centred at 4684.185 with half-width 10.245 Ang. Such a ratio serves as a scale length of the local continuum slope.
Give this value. -53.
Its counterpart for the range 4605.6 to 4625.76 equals 223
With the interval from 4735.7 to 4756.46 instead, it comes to 161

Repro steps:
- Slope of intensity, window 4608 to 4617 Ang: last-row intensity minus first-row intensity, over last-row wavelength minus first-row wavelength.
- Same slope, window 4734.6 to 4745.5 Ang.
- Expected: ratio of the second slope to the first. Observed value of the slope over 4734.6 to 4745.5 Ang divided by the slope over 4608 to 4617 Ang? 1.6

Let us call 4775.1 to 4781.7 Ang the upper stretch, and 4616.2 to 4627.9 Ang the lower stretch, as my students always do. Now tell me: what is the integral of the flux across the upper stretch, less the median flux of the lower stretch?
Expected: 42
